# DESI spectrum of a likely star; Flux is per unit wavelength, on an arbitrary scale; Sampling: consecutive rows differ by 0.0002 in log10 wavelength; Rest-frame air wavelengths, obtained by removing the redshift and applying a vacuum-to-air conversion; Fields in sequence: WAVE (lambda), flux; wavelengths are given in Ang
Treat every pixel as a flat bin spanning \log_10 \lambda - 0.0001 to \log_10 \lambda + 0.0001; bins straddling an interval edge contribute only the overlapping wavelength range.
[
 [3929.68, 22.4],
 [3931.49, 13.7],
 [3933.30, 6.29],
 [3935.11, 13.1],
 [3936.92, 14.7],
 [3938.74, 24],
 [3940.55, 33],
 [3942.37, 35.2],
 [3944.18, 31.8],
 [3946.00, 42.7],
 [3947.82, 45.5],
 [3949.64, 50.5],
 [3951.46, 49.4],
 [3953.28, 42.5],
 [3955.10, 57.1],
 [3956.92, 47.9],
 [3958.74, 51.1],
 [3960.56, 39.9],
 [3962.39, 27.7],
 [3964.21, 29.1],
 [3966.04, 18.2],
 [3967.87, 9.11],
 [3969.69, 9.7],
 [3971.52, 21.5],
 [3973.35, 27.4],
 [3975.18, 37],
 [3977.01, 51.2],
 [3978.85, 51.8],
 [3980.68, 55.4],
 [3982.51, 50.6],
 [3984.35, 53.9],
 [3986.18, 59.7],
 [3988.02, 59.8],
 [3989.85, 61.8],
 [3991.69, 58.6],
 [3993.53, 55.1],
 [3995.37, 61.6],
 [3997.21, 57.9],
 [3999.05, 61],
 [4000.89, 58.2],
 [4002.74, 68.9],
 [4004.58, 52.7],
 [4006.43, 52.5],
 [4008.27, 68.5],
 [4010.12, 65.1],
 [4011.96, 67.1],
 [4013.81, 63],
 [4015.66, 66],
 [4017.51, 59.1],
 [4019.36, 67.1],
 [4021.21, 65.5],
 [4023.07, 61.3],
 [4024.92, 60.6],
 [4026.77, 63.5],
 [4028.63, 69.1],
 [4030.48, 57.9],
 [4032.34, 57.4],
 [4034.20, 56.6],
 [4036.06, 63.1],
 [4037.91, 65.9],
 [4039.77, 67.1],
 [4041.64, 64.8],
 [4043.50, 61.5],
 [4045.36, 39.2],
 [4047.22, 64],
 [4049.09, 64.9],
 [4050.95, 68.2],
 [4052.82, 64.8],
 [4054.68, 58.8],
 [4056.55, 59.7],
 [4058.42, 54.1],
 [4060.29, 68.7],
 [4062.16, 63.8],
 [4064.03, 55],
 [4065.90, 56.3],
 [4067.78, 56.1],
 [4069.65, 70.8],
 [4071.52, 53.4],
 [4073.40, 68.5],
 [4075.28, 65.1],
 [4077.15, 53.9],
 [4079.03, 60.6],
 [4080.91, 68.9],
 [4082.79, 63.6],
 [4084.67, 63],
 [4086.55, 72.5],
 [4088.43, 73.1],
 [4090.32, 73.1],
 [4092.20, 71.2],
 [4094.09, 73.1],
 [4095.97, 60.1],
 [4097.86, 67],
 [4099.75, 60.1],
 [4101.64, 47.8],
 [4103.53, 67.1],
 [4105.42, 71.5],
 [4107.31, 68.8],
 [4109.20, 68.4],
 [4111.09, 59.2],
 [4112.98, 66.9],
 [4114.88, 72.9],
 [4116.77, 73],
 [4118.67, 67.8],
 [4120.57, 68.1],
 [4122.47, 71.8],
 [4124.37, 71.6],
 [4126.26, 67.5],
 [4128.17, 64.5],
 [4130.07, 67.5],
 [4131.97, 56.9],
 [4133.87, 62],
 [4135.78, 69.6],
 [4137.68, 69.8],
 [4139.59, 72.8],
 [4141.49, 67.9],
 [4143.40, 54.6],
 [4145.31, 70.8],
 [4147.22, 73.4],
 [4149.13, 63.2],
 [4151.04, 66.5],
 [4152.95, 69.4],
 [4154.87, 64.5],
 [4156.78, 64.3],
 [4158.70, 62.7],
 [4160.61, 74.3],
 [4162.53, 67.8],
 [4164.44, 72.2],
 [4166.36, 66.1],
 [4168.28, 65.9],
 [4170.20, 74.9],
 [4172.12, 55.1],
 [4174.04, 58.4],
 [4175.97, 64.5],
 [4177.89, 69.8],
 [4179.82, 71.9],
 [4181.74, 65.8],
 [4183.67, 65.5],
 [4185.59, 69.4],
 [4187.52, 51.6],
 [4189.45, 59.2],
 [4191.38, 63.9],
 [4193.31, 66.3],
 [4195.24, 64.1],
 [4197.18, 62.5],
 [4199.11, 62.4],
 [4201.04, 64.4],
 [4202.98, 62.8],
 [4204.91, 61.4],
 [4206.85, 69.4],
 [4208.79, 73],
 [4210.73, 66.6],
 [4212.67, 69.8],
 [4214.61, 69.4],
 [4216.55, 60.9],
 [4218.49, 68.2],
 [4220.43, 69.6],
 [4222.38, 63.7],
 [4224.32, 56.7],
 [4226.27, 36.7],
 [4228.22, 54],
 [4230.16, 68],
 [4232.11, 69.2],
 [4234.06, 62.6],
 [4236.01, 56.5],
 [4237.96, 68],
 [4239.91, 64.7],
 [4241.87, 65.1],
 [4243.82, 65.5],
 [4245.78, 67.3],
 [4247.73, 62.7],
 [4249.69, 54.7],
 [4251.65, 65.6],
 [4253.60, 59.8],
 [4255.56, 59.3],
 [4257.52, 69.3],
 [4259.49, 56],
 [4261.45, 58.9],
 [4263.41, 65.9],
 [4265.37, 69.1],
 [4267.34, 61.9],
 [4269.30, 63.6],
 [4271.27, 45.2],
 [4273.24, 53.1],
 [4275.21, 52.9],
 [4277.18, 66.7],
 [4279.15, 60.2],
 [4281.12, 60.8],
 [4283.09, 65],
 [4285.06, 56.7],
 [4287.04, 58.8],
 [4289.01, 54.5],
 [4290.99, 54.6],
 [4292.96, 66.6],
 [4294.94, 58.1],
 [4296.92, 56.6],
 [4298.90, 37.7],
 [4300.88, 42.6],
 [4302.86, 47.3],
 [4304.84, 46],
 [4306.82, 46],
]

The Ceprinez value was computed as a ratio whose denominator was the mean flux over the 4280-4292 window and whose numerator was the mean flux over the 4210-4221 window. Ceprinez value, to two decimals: 1.15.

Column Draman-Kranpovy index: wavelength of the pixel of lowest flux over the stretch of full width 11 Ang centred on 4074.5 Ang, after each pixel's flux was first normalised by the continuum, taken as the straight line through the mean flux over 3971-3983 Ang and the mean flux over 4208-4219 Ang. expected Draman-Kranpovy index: 4077.15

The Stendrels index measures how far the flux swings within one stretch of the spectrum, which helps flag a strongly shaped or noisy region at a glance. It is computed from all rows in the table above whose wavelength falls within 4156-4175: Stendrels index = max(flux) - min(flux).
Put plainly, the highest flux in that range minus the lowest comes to 20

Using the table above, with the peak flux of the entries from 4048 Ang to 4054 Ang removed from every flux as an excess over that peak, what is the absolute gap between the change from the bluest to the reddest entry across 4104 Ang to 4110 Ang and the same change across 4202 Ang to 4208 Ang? 10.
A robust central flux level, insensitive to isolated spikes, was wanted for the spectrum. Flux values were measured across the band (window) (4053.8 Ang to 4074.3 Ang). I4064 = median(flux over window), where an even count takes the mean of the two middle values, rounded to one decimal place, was 58.8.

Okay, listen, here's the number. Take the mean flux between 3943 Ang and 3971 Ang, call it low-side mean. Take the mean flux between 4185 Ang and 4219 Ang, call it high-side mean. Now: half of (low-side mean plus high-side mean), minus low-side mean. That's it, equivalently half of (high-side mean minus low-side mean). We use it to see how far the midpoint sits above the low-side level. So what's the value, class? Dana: 14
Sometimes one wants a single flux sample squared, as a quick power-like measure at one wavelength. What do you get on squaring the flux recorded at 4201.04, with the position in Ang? 4147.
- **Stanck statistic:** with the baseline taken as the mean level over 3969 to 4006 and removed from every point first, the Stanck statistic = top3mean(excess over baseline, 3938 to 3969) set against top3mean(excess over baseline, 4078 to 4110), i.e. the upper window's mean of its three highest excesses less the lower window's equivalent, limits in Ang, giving 20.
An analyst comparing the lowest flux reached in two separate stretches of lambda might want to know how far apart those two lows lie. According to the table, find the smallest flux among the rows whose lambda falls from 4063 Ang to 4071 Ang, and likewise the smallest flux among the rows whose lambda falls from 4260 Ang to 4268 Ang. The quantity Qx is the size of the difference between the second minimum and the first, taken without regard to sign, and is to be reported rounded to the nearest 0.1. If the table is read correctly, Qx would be 3.9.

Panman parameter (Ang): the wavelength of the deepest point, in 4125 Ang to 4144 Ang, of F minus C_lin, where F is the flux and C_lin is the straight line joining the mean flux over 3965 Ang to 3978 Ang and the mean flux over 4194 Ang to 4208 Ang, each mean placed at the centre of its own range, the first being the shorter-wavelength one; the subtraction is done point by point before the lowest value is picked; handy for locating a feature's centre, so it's 4143.40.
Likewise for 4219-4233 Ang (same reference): 4226.27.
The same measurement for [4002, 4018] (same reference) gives 4006.43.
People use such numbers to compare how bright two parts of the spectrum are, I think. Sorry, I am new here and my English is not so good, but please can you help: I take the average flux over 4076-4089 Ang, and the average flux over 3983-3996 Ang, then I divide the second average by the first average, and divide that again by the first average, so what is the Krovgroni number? 0.014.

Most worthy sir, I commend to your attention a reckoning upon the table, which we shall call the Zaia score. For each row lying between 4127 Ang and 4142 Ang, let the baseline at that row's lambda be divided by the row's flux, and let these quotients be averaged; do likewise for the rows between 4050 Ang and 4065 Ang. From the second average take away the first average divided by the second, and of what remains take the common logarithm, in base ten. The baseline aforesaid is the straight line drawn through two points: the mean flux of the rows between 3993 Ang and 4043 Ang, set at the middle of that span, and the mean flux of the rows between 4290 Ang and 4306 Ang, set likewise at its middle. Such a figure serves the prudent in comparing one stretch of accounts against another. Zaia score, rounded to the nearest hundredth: -0.96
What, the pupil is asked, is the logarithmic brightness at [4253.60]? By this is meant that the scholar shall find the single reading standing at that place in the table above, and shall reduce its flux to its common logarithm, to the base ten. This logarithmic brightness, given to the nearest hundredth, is 1.78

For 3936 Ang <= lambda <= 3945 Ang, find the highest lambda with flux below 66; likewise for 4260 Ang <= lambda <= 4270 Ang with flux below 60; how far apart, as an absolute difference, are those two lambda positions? 317.3 Ang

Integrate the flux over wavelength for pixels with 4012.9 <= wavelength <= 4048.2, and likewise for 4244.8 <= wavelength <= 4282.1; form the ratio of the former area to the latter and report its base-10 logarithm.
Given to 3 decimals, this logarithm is -0.017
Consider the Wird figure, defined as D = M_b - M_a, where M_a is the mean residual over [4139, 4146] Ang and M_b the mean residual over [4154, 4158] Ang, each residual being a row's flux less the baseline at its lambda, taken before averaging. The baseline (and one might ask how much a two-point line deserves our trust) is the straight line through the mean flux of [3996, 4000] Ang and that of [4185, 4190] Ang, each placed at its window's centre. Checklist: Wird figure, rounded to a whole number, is -2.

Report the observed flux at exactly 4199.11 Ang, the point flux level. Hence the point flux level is 62.4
